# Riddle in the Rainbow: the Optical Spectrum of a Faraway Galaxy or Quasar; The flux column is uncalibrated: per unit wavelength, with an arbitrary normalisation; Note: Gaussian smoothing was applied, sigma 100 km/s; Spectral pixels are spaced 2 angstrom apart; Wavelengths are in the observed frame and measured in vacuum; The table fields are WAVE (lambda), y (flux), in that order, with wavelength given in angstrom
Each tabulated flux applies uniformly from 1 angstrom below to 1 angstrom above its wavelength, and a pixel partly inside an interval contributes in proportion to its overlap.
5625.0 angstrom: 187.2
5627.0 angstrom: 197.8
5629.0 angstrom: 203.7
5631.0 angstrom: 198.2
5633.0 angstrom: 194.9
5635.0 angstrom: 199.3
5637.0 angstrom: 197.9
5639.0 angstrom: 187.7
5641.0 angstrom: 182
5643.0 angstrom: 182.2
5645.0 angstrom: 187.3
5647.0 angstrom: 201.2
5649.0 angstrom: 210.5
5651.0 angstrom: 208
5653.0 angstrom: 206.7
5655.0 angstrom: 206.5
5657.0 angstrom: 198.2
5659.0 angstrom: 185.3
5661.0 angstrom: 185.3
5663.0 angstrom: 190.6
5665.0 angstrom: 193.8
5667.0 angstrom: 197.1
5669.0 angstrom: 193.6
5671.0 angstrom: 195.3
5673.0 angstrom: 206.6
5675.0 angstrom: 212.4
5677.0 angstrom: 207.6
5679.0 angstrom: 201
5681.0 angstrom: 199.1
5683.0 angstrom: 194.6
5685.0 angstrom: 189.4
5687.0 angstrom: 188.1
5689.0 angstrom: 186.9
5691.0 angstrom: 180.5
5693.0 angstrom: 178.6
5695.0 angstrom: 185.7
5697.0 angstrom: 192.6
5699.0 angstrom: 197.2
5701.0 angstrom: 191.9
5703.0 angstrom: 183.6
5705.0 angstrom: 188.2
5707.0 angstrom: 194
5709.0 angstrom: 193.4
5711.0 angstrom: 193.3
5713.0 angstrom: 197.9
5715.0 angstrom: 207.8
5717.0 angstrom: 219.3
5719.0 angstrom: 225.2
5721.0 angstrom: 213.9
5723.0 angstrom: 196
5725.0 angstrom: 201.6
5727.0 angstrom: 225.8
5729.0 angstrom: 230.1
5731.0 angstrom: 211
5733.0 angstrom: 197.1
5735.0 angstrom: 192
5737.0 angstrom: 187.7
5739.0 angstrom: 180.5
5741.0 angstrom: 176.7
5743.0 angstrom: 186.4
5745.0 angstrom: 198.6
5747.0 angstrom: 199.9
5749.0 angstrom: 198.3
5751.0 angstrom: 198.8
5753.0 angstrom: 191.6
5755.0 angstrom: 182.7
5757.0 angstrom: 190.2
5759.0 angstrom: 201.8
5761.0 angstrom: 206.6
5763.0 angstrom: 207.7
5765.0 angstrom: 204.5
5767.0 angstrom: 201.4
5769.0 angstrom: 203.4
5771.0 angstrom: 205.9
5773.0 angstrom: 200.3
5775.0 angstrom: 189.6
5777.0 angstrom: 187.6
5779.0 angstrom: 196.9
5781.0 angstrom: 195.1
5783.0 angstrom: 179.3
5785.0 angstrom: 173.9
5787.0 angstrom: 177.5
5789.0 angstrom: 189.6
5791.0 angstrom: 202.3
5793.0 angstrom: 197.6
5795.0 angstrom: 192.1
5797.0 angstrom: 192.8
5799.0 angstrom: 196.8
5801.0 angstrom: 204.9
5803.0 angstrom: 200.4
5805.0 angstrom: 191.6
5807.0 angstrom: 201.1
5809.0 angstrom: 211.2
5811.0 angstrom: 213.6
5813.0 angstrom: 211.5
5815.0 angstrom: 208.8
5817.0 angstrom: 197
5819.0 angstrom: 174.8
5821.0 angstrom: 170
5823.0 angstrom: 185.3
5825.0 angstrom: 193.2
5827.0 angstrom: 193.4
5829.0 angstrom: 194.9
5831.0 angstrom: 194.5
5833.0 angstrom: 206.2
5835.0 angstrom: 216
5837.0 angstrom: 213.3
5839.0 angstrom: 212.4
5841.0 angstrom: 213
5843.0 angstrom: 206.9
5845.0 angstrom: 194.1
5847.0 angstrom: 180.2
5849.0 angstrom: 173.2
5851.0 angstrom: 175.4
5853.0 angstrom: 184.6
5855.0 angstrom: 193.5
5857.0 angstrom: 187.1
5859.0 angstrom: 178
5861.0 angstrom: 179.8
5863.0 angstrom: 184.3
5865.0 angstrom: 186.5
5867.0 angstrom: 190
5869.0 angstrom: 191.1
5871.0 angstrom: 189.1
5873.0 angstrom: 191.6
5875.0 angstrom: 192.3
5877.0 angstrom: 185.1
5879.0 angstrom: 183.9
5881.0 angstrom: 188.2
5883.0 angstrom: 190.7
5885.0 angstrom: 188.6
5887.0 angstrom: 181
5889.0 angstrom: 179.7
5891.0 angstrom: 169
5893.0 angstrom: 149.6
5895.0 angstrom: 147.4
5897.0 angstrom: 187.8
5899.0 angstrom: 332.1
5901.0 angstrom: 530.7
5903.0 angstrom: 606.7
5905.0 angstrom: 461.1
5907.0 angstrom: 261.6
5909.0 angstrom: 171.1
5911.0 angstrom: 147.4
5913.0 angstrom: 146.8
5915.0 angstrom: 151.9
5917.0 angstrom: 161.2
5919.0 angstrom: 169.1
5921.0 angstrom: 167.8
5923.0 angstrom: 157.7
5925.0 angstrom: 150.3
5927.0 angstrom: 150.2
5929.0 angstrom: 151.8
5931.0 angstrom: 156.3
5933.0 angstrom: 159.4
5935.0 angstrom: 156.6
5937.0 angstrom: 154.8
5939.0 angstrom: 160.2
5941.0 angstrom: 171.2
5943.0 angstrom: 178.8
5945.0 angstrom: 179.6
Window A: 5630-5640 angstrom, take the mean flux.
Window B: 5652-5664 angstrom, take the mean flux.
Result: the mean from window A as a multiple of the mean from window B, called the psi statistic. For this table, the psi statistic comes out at 1.00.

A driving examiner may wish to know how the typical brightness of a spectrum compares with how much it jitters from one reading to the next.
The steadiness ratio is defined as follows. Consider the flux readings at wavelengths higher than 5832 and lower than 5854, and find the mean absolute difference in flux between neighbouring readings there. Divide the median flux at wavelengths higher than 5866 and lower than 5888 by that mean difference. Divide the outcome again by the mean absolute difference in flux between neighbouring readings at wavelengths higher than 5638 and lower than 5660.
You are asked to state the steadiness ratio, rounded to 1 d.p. 4.9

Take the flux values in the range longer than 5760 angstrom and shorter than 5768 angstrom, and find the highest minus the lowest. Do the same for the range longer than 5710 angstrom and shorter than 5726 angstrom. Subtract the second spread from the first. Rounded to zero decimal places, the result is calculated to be -26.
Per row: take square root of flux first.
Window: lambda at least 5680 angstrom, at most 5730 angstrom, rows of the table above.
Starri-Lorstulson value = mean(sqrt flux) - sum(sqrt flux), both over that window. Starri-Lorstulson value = -338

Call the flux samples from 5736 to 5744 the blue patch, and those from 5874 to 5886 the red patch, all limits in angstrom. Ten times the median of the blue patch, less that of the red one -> 1646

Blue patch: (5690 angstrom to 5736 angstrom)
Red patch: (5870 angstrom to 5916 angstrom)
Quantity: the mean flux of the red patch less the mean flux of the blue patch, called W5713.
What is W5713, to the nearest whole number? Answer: 32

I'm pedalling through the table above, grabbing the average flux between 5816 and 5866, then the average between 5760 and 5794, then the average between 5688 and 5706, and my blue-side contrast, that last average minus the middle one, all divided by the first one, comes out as -0.042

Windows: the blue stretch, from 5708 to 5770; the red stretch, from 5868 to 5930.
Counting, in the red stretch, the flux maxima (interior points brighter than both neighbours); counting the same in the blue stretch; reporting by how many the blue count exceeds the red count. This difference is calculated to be 1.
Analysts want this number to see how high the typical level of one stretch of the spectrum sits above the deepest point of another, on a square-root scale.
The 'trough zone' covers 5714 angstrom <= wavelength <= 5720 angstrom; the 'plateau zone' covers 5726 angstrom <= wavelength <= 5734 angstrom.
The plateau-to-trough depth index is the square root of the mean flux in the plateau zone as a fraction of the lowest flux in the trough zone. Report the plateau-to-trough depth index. 1.02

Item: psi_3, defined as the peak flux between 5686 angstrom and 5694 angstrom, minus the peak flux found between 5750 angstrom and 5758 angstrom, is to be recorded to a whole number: -11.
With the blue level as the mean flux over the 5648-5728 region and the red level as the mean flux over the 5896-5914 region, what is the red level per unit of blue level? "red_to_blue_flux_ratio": 1.60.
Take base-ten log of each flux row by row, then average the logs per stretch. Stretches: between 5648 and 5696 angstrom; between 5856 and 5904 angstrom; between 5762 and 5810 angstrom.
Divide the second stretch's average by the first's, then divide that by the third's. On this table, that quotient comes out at 0.440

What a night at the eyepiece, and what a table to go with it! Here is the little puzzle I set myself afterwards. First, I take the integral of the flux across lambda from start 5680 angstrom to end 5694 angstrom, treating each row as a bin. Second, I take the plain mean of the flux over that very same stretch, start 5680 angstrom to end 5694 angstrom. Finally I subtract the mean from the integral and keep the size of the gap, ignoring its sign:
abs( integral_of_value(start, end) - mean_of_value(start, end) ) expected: 2446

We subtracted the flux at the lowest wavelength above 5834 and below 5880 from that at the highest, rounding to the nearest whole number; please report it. -32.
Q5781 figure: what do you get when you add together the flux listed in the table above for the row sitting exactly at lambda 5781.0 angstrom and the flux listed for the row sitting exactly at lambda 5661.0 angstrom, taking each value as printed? 380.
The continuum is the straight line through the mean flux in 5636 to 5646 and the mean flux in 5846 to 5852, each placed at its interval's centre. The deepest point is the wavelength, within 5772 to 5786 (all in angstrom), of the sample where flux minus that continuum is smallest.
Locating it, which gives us 5785.0 angstrom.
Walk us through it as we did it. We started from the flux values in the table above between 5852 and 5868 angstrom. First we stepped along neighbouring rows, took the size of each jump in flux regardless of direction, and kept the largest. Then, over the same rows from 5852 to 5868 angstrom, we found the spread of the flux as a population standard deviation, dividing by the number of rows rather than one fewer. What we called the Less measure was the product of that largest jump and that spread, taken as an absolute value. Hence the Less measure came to 43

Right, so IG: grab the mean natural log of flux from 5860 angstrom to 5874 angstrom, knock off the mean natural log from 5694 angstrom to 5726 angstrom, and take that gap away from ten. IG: 10.1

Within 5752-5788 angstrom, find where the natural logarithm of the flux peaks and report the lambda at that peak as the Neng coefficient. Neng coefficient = 5763.0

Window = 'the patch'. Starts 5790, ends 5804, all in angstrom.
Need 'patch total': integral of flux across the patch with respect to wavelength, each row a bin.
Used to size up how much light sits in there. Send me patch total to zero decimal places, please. 2774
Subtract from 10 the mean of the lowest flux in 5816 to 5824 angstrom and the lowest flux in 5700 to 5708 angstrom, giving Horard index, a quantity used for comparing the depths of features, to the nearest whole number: -167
